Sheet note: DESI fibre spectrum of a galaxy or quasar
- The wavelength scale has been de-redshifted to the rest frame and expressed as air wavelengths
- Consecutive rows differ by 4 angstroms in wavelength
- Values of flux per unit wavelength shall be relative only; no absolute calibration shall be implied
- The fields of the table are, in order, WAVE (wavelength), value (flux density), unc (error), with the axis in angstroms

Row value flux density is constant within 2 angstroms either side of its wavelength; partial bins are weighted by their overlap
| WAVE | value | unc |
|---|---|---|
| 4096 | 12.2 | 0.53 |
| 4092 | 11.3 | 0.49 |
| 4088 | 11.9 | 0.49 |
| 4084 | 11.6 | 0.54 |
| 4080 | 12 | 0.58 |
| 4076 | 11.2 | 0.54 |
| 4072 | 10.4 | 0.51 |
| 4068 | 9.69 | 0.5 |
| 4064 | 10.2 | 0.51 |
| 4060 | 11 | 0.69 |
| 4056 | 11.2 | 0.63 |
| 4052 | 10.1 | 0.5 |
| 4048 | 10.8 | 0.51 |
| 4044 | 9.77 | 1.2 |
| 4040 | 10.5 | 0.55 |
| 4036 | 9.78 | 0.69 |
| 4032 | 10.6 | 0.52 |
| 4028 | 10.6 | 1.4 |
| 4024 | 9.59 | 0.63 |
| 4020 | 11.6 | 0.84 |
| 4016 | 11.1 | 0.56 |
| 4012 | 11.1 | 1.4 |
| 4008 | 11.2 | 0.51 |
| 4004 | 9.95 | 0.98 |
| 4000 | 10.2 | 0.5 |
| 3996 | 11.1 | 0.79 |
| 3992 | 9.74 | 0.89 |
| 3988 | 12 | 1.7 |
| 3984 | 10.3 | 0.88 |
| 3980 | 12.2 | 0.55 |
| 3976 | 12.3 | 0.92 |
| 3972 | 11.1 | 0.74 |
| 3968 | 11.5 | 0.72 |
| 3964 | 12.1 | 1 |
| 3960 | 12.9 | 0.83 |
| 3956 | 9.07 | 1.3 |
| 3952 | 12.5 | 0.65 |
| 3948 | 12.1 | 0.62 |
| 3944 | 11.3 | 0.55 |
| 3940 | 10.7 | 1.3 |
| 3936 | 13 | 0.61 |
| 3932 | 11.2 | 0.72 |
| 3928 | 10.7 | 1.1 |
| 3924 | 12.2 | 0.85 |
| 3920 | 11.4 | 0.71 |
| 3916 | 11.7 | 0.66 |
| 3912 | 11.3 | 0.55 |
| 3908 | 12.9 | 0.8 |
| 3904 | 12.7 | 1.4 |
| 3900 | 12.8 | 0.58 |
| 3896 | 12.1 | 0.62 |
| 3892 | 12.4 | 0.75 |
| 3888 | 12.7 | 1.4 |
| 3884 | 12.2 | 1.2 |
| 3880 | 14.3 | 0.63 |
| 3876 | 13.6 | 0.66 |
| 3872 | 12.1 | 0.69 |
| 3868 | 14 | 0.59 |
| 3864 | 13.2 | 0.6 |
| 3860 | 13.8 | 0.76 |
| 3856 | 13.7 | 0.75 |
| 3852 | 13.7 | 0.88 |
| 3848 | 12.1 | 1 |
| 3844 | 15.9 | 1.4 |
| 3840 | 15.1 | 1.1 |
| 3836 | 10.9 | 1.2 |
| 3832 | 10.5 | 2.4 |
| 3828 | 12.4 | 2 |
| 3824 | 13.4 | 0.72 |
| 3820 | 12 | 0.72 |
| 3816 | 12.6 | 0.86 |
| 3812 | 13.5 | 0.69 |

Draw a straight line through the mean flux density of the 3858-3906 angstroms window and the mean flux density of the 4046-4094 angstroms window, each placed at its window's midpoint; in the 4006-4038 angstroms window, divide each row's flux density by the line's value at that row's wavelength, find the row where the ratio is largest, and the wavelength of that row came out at 4020 angstroms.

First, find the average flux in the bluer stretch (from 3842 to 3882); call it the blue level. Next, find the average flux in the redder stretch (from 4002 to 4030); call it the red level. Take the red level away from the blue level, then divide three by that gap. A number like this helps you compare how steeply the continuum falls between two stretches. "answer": 1.0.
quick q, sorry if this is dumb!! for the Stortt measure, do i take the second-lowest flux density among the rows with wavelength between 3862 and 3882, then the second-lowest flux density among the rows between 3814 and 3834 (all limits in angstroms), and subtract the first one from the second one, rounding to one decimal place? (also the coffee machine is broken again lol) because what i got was -1.2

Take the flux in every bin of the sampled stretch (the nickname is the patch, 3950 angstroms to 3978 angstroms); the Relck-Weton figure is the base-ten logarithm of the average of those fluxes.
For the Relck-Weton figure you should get 1.07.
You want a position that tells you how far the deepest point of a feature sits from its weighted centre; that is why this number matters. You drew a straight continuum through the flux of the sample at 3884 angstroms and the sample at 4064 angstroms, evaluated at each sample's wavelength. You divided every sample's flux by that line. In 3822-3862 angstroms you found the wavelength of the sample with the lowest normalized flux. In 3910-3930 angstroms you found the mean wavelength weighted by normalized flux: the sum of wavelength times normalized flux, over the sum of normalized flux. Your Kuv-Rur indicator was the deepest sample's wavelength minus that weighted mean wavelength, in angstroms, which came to -88.0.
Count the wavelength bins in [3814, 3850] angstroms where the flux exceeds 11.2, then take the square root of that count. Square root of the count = 2.6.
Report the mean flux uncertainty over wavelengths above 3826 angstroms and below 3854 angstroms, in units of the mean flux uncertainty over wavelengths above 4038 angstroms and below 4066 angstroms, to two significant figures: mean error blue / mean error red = 2.2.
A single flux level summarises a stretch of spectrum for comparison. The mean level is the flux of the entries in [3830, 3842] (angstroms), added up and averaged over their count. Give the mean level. 12.2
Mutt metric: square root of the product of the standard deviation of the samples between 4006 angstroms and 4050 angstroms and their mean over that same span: 2.6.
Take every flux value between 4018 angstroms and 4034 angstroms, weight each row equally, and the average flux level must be 10.6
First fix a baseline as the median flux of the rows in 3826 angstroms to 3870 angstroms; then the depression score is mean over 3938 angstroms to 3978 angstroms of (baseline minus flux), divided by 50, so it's 0.043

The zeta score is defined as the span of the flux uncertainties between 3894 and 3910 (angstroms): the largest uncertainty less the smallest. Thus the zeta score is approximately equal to 0.82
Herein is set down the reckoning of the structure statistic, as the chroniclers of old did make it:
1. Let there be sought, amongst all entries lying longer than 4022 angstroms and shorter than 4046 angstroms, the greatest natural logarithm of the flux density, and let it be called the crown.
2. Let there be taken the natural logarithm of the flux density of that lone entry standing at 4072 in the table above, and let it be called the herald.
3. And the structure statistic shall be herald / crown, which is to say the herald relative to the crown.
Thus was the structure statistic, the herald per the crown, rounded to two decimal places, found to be 0.99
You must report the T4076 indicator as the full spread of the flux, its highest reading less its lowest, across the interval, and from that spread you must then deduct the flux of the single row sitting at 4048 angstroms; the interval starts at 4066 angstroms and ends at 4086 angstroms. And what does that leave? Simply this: -8.5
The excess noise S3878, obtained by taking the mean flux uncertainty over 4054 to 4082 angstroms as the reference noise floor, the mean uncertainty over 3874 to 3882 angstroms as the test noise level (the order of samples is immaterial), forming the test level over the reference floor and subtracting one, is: 0.14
